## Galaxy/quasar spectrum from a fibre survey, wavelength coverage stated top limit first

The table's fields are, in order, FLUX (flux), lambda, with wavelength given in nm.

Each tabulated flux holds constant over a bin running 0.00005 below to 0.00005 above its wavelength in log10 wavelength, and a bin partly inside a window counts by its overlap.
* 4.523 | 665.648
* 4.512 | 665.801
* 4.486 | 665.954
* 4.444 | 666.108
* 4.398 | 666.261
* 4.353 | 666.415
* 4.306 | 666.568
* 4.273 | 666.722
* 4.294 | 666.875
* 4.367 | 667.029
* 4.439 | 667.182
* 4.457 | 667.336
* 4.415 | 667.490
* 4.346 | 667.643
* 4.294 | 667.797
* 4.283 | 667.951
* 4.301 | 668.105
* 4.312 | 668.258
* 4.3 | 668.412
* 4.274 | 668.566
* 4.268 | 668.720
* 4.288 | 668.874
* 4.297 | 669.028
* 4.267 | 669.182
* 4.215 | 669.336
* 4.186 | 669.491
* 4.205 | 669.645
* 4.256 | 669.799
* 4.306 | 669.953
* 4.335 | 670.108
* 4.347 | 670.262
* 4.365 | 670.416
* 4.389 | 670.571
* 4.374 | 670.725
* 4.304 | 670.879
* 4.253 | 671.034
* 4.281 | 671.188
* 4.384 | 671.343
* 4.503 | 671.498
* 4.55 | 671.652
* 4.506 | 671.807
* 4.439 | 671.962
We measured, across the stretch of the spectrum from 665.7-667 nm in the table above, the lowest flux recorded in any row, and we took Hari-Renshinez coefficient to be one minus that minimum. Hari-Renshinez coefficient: -3.27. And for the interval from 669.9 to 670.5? -3.31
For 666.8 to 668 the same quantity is -3.28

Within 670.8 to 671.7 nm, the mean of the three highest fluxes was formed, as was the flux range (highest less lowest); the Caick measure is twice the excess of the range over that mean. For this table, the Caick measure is -8.36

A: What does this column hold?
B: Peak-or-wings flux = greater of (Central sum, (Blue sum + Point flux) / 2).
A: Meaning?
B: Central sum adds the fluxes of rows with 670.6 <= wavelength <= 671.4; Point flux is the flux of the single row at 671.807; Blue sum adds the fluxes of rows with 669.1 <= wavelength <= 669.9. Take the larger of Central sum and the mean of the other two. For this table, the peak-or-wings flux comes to 21.6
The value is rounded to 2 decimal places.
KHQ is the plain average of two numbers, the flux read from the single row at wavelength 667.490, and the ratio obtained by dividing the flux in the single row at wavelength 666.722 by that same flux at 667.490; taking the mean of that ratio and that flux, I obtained 2.69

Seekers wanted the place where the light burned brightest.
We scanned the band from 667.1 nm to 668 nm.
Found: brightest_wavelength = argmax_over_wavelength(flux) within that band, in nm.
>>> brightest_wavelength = 667.336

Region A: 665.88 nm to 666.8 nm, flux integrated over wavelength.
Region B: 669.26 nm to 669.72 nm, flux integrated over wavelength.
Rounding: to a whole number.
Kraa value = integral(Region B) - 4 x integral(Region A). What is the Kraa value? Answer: -14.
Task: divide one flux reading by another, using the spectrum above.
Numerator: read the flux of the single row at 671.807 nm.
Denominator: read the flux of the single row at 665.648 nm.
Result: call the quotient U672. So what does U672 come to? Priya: 1.00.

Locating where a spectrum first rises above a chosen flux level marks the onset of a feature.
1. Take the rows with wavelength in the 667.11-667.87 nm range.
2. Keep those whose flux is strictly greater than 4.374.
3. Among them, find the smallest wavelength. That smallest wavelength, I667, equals 667.182 nm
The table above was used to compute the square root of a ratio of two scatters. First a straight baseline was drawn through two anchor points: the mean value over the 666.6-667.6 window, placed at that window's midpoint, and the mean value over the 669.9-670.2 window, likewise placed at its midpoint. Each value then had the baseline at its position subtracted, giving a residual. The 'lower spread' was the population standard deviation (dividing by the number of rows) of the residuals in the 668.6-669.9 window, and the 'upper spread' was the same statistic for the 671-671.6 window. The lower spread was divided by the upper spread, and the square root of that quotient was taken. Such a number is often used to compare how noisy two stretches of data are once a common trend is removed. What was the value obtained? 0.58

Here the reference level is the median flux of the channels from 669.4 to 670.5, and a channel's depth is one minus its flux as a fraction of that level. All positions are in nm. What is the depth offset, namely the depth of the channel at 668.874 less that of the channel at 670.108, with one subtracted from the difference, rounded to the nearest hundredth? -0.99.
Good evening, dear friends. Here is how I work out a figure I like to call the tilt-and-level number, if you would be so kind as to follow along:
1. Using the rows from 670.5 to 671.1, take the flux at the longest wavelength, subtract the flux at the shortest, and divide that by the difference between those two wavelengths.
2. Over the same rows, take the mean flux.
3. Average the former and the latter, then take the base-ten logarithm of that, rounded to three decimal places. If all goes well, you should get 0.305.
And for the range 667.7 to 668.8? 0.329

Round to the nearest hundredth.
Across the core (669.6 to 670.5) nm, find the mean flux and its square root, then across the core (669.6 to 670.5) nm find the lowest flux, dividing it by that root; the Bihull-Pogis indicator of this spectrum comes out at 2.03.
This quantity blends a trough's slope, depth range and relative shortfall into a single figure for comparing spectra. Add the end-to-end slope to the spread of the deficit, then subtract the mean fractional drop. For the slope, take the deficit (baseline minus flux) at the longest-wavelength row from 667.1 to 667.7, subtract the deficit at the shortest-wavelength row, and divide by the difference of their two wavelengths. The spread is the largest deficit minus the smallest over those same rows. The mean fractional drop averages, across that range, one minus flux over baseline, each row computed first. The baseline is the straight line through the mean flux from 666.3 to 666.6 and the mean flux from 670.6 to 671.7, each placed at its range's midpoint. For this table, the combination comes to 0.34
